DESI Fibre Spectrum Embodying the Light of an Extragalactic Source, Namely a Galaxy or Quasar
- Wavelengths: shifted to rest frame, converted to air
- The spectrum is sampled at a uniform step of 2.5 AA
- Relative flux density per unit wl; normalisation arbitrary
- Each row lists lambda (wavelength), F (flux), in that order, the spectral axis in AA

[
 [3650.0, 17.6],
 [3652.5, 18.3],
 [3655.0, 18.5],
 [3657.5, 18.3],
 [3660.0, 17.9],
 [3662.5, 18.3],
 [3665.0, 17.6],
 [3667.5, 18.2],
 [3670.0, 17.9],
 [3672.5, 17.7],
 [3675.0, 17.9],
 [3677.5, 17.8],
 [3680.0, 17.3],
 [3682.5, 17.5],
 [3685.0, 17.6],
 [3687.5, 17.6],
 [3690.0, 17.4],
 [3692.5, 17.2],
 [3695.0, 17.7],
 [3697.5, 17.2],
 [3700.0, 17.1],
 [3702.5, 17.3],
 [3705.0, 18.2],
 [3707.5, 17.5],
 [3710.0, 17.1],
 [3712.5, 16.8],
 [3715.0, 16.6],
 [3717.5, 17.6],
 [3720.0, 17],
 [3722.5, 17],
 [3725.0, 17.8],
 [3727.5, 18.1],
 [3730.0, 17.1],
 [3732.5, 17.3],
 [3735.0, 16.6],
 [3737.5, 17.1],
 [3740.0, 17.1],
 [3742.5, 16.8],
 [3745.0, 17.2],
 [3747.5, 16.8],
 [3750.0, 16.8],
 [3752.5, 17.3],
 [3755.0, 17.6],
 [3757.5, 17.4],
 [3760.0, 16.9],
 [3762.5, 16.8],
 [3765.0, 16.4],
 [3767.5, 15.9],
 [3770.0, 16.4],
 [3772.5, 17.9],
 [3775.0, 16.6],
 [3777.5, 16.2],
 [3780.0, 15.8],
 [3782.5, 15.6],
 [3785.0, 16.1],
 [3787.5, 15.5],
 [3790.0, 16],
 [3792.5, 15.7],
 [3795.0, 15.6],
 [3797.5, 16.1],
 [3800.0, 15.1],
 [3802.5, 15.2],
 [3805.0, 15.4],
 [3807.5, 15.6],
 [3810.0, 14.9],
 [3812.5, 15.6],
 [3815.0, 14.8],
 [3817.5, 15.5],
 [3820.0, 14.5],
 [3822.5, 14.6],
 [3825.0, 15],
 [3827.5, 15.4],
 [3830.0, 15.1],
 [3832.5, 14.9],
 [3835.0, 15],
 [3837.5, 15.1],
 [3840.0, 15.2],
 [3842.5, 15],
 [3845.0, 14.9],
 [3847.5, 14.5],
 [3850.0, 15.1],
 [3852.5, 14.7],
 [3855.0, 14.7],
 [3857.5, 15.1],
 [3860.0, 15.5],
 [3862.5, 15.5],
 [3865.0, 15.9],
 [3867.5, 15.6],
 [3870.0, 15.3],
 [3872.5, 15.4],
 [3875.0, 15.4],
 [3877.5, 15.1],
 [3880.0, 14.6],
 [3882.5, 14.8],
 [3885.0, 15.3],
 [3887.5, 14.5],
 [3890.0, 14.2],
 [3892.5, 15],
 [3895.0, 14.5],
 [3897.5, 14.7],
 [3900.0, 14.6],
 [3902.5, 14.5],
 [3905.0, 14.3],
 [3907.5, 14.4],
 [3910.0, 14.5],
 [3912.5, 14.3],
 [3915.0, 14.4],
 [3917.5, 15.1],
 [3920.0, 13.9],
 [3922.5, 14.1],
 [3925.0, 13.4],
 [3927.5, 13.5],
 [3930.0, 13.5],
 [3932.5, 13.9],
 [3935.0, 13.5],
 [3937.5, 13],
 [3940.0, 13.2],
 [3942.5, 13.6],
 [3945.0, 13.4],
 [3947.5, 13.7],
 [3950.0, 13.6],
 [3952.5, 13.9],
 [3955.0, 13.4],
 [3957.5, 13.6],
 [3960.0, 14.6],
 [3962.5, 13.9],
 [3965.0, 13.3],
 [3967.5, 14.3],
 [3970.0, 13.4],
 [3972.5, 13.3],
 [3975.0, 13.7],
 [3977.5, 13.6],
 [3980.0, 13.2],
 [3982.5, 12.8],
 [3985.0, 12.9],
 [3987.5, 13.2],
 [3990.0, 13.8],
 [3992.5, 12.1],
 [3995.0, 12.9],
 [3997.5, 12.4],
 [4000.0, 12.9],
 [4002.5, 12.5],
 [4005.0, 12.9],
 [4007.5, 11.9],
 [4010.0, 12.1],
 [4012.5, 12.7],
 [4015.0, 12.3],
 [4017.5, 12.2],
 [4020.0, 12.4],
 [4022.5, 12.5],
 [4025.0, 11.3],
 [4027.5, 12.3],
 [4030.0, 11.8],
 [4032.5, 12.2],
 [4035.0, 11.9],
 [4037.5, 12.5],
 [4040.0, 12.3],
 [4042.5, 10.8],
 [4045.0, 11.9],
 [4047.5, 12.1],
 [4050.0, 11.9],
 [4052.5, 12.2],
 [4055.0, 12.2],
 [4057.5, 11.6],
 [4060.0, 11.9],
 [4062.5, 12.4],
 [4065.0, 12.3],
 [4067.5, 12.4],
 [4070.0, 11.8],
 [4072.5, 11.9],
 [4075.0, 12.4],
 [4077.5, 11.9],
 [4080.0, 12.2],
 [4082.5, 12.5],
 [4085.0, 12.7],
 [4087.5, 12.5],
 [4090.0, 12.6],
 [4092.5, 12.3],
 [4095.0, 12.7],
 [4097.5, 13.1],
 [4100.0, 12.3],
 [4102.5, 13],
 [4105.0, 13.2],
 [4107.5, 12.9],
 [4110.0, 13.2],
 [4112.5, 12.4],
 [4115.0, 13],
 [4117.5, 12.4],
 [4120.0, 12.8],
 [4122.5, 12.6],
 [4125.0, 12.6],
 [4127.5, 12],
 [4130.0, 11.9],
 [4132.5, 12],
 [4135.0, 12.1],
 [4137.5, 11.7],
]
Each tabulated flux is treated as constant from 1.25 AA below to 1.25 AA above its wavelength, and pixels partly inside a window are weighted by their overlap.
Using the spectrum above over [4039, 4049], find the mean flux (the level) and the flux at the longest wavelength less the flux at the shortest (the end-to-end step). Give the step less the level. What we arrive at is -12.0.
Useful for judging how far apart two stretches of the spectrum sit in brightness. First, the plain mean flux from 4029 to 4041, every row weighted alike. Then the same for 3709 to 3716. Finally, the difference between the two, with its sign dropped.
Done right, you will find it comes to 4.7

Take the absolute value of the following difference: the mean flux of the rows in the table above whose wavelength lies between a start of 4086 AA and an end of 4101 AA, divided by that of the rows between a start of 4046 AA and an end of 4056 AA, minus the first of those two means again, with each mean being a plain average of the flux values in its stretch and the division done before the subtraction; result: 11.5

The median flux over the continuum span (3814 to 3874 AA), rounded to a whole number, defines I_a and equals 15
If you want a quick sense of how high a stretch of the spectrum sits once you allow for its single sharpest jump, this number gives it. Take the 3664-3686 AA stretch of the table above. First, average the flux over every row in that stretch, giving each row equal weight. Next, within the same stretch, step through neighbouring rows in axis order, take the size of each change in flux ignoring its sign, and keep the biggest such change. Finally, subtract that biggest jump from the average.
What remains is 17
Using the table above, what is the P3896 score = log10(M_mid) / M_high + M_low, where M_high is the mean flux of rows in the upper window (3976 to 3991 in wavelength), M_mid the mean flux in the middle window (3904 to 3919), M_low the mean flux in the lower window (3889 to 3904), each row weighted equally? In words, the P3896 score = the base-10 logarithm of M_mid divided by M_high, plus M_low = 14.67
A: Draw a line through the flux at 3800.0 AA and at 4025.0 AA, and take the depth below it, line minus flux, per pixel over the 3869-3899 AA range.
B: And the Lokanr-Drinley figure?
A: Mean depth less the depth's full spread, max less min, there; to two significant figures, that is -2.2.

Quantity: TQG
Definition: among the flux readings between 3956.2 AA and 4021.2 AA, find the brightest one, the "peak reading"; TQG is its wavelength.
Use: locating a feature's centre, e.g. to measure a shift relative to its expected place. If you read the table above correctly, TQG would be 3960.0 AA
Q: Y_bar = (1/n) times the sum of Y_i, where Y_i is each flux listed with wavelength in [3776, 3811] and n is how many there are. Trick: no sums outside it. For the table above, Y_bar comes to 15.6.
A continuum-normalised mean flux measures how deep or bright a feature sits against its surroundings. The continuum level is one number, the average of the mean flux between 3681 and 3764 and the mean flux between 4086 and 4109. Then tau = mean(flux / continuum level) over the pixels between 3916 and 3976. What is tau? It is 0.91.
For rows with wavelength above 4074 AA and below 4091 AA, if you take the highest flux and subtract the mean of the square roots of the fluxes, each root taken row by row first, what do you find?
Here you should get 9.2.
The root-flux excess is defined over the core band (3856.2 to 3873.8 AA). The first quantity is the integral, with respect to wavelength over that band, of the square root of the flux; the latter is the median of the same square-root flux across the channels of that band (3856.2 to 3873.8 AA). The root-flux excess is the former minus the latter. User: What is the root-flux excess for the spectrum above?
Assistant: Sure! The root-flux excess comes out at 65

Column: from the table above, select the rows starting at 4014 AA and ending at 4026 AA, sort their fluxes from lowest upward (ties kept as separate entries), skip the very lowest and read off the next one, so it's 12.2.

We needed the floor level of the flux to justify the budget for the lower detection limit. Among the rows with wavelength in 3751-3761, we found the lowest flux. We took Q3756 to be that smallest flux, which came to 16.9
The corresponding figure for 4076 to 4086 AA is 11.9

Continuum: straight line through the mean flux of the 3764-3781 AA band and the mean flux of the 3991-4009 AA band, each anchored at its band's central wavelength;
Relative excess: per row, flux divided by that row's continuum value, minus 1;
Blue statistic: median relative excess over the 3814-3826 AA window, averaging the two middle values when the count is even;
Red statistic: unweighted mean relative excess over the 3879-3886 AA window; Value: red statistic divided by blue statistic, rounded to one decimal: -0.4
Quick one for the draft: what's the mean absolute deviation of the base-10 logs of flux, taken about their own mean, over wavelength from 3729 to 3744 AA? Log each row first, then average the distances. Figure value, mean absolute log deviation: 0.0051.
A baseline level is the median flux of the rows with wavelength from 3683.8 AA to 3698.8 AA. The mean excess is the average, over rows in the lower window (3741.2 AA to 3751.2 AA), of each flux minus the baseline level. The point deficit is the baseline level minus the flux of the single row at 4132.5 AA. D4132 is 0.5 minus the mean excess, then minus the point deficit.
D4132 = -4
